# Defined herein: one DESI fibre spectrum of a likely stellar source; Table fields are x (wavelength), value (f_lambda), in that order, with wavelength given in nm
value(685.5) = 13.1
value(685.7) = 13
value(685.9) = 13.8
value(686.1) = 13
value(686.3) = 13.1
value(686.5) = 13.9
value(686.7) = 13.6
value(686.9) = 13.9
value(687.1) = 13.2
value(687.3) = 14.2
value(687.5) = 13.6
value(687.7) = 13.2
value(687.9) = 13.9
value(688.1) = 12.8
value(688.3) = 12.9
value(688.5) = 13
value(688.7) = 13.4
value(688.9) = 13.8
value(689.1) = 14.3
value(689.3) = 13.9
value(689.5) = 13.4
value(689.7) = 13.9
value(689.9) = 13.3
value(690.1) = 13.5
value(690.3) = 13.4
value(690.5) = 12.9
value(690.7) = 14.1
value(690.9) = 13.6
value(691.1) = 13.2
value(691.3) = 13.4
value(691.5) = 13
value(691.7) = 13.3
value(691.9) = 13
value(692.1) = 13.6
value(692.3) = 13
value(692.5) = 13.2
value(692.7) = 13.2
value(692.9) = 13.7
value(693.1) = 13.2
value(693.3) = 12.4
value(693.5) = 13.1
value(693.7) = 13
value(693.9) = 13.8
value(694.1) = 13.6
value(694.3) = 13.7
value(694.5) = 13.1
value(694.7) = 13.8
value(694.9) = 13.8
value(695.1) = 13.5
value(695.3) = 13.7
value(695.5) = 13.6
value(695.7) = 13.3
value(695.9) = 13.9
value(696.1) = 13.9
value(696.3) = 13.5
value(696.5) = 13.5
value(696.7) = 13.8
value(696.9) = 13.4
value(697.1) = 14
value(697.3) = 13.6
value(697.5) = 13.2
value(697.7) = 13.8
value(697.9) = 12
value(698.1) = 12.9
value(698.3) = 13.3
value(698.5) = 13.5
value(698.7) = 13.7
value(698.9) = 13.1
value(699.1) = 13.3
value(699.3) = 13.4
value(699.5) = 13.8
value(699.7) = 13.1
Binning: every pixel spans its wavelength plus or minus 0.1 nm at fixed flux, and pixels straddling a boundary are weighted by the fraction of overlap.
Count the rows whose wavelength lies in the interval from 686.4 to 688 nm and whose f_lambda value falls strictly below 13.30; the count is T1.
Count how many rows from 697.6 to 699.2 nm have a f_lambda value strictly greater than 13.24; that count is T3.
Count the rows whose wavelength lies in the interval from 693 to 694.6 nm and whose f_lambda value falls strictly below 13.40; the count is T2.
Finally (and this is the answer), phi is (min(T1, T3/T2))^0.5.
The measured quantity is 1.00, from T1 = 2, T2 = 5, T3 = 5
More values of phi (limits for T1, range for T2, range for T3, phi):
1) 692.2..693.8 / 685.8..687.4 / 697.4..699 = 1.15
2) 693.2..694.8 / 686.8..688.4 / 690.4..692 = 1.00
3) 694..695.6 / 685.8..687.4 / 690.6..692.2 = 1.00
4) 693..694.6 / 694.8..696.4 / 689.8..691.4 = 2.24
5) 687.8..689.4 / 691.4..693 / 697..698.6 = 0.91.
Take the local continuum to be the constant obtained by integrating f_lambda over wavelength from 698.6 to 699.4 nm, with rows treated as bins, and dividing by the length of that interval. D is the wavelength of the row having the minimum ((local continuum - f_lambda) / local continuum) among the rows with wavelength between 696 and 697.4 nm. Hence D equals 697.1 nm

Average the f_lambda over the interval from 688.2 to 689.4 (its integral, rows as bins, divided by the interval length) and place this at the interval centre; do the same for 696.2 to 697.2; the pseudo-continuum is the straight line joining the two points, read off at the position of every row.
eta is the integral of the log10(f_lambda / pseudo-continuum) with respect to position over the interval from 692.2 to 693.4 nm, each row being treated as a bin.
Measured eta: -0.019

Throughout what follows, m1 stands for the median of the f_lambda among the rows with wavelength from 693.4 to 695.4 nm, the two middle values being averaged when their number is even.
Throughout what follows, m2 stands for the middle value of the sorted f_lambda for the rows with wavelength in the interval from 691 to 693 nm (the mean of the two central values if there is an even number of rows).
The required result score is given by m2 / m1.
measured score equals 0.967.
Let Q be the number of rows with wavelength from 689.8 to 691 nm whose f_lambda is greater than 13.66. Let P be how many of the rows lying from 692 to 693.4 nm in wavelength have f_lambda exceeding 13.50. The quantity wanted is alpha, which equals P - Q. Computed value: 1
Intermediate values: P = 2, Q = 1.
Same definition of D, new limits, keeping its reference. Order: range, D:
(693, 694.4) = 693.9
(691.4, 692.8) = 692.1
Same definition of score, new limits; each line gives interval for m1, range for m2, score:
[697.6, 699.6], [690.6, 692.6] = 0.993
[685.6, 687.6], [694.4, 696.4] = 1.004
